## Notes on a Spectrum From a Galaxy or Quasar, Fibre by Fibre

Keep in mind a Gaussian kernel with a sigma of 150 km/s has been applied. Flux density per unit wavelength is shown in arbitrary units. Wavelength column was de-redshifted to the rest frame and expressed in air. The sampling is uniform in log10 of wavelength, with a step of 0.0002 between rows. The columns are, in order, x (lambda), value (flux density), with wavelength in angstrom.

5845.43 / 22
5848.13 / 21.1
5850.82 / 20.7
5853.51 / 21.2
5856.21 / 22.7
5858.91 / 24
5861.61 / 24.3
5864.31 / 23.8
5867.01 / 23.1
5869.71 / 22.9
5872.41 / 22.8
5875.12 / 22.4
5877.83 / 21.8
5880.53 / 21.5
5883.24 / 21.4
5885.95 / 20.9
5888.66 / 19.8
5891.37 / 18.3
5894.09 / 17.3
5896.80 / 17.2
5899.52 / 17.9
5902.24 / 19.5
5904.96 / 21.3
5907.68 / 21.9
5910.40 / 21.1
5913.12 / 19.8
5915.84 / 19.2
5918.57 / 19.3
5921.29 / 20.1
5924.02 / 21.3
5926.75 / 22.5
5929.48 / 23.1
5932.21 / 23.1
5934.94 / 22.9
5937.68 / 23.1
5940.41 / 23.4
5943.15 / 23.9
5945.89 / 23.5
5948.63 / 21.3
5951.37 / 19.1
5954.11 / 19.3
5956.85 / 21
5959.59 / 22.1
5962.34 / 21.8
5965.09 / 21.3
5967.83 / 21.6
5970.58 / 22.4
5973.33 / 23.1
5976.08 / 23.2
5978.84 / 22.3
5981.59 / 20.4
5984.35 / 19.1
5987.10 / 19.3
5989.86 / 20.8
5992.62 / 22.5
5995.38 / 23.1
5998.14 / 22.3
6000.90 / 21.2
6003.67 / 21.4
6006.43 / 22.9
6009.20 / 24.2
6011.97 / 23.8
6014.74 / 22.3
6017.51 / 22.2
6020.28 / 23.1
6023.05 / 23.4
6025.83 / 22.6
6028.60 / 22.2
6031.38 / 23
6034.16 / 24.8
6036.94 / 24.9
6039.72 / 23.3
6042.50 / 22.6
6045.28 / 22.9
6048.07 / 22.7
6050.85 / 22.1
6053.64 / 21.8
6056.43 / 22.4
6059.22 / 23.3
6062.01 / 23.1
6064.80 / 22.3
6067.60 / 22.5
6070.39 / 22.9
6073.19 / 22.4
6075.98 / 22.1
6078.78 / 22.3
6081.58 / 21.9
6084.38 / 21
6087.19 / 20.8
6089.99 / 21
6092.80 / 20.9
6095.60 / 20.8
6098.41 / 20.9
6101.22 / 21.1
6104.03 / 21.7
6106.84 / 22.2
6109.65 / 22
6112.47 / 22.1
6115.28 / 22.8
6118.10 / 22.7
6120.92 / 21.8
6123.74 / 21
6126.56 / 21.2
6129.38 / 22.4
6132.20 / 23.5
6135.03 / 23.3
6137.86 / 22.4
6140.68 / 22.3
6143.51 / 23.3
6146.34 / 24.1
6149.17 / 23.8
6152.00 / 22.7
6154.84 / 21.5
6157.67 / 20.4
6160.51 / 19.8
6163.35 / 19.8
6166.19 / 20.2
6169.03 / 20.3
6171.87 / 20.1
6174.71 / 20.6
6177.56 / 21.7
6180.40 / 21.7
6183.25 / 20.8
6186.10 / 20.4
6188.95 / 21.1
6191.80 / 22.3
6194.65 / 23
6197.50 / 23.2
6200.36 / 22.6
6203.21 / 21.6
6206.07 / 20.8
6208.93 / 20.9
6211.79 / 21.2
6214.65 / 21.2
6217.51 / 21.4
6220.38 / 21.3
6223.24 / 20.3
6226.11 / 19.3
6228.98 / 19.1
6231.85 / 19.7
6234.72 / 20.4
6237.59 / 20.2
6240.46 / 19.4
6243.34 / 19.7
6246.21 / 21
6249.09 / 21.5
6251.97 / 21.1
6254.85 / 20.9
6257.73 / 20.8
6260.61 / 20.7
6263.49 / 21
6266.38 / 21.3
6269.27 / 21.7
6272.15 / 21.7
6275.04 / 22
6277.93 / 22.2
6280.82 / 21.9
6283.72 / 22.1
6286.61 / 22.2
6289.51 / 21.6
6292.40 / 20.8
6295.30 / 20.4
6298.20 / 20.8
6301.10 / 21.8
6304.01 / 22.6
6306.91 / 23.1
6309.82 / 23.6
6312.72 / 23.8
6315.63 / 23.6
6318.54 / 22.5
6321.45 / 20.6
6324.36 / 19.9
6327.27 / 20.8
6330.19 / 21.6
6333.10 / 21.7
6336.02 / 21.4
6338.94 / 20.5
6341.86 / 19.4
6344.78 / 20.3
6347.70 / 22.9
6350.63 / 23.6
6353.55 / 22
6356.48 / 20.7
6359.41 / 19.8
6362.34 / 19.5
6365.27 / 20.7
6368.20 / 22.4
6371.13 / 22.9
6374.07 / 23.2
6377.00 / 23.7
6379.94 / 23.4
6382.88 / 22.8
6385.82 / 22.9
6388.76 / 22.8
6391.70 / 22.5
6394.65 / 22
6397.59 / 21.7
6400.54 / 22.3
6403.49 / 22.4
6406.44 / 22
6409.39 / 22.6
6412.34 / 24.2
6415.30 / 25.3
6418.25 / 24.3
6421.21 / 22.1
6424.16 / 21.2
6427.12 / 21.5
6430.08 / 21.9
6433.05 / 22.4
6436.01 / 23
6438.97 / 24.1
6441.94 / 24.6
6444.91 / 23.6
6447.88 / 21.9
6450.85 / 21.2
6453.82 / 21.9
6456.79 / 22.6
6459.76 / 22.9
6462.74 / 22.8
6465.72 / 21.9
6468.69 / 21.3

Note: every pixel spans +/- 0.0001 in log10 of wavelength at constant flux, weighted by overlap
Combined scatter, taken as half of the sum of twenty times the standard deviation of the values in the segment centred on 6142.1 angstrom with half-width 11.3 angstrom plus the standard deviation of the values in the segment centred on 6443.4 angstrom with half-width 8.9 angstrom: 7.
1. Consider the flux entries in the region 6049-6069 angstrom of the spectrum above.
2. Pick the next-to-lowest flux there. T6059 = 22.1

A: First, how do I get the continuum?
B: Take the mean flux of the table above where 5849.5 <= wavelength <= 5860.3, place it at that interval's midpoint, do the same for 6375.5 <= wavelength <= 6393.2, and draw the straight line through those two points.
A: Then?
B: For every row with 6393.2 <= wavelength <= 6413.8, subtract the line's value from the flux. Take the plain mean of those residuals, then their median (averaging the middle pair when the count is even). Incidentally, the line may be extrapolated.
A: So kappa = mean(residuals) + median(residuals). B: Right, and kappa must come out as -1.3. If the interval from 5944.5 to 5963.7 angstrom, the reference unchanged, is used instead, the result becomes -2.2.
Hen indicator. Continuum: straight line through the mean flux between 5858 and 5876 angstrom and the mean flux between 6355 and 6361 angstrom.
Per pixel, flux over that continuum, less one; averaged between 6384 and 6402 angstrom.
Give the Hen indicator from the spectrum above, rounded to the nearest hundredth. 0.12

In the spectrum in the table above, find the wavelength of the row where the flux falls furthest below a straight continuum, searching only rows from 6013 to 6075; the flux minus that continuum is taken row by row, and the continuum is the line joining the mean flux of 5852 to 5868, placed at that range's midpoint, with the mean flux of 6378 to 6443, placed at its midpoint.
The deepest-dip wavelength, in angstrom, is 6053.64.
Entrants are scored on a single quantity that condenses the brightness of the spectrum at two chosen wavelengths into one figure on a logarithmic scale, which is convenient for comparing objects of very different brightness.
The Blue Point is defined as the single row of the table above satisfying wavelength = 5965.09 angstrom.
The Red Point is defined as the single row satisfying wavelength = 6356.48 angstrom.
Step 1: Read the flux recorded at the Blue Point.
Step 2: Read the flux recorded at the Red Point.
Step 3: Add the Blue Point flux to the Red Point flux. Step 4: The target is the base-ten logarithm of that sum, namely 1.623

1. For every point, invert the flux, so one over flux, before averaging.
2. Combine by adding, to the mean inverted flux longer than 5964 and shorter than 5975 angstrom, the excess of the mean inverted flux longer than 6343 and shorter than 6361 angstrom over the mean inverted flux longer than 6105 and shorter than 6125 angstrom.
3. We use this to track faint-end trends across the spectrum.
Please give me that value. 0.0466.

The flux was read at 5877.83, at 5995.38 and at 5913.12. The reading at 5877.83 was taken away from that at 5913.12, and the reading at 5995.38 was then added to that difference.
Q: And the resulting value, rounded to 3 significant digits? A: 21.1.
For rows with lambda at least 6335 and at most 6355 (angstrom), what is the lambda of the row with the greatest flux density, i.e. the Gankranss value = 6350.63 angstrom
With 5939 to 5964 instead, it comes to 5943.15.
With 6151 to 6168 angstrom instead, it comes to 6152.00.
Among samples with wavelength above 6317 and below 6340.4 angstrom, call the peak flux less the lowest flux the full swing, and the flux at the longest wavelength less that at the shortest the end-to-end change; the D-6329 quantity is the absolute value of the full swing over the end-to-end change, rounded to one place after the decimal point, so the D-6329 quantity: 1.3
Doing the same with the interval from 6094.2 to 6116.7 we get 1.0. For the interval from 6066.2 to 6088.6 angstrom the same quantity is 1.2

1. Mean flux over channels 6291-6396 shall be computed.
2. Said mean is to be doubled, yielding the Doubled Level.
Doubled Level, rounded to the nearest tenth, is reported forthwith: 43.7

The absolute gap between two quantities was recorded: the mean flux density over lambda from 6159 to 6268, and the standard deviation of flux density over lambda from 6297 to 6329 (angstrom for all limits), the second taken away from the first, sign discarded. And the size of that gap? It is 19.5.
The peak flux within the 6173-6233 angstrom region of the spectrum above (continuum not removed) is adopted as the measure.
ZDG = 23.2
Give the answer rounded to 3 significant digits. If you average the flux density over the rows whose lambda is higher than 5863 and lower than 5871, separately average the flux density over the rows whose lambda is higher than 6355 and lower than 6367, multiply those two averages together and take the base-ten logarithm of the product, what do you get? 2.67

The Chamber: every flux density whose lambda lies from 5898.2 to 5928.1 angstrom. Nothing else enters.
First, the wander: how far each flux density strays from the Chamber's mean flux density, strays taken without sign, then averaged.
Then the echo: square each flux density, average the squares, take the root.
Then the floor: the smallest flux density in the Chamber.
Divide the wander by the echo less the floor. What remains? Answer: 0.46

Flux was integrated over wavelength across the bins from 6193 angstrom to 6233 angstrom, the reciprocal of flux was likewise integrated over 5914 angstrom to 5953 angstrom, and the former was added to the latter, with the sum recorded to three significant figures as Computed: 847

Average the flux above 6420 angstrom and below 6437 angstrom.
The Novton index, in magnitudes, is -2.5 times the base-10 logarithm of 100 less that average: -4.73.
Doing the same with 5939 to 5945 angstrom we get -4.71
